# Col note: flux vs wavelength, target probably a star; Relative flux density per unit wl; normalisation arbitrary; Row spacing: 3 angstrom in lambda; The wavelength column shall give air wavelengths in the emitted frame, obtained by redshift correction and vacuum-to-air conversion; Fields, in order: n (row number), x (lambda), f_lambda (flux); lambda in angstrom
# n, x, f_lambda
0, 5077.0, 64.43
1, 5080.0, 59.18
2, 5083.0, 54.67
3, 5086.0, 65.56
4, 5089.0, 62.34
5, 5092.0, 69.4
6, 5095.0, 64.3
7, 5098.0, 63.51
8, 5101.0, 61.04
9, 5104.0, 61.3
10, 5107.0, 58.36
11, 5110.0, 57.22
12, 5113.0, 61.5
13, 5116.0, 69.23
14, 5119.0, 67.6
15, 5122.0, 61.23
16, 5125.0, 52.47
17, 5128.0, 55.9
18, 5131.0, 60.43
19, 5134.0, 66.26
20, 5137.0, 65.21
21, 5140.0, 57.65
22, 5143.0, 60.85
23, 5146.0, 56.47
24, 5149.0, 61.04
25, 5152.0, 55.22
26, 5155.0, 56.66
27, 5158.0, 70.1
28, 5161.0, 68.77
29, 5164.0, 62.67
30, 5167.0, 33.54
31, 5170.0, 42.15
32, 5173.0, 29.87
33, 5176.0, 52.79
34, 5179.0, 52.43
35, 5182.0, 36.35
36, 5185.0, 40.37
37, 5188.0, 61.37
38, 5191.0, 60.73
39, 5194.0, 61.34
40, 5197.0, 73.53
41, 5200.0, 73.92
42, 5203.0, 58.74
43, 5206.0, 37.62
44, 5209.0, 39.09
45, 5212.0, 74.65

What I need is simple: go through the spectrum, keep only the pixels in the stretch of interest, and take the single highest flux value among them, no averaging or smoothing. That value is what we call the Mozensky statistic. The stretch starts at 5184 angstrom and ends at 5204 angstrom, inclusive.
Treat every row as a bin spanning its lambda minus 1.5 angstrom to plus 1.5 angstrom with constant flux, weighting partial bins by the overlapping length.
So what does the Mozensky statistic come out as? 73.92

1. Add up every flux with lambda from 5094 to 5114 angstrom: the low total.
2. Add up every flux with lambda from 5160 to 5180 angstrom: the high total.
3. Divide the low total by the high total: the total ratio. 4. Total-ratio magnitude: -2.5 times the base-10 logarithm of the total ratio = -0.24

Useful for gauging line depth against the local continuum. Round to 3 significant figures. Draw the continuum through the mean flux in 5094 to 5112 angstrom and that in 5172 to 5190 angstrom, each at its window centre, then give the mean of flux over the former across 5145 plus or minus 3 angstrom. 1.11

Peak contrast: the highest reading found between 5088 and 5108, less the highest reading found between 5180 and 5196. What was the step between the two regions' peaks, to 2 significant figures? 8.0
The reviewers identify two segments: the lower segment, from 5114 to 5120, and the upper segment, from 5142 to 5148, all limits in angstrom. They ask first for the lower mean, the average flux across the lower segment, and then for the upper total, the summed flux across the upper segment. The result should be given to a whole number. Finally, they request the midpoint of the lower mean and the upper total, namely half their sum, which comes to 93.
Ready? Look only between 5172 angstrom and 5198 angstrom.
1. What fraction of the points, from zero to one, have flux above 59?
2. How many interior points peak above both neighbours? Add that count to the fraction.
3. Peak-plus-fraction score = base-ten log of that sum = 0.39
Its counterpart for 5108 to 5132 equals 0.21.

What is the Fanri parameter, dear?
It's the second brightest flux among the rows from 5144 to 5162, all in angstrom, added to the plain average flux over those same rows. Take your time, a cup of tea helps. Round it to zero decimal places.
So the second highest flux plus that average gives 130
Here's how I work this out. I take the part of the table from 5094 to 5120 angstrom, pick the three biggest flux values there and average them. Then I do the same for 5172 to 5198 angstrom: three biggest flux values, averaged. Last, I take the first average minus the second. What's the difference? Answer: 1.6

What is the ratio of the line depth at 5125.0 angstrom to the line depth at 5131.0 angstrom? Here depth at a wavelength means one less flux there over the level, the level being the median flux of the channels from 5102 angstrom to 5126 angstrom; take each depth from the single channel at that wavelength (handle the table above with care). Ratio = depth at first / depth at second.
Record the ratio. 10.5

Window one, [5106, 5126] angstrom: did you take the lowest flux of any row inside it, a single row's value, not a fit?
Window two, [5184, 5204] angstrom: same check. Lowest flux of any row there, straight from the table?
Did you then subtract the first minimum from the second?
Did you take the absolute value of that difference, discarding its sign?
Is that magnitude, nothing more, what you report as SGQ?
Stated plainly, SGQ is 12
